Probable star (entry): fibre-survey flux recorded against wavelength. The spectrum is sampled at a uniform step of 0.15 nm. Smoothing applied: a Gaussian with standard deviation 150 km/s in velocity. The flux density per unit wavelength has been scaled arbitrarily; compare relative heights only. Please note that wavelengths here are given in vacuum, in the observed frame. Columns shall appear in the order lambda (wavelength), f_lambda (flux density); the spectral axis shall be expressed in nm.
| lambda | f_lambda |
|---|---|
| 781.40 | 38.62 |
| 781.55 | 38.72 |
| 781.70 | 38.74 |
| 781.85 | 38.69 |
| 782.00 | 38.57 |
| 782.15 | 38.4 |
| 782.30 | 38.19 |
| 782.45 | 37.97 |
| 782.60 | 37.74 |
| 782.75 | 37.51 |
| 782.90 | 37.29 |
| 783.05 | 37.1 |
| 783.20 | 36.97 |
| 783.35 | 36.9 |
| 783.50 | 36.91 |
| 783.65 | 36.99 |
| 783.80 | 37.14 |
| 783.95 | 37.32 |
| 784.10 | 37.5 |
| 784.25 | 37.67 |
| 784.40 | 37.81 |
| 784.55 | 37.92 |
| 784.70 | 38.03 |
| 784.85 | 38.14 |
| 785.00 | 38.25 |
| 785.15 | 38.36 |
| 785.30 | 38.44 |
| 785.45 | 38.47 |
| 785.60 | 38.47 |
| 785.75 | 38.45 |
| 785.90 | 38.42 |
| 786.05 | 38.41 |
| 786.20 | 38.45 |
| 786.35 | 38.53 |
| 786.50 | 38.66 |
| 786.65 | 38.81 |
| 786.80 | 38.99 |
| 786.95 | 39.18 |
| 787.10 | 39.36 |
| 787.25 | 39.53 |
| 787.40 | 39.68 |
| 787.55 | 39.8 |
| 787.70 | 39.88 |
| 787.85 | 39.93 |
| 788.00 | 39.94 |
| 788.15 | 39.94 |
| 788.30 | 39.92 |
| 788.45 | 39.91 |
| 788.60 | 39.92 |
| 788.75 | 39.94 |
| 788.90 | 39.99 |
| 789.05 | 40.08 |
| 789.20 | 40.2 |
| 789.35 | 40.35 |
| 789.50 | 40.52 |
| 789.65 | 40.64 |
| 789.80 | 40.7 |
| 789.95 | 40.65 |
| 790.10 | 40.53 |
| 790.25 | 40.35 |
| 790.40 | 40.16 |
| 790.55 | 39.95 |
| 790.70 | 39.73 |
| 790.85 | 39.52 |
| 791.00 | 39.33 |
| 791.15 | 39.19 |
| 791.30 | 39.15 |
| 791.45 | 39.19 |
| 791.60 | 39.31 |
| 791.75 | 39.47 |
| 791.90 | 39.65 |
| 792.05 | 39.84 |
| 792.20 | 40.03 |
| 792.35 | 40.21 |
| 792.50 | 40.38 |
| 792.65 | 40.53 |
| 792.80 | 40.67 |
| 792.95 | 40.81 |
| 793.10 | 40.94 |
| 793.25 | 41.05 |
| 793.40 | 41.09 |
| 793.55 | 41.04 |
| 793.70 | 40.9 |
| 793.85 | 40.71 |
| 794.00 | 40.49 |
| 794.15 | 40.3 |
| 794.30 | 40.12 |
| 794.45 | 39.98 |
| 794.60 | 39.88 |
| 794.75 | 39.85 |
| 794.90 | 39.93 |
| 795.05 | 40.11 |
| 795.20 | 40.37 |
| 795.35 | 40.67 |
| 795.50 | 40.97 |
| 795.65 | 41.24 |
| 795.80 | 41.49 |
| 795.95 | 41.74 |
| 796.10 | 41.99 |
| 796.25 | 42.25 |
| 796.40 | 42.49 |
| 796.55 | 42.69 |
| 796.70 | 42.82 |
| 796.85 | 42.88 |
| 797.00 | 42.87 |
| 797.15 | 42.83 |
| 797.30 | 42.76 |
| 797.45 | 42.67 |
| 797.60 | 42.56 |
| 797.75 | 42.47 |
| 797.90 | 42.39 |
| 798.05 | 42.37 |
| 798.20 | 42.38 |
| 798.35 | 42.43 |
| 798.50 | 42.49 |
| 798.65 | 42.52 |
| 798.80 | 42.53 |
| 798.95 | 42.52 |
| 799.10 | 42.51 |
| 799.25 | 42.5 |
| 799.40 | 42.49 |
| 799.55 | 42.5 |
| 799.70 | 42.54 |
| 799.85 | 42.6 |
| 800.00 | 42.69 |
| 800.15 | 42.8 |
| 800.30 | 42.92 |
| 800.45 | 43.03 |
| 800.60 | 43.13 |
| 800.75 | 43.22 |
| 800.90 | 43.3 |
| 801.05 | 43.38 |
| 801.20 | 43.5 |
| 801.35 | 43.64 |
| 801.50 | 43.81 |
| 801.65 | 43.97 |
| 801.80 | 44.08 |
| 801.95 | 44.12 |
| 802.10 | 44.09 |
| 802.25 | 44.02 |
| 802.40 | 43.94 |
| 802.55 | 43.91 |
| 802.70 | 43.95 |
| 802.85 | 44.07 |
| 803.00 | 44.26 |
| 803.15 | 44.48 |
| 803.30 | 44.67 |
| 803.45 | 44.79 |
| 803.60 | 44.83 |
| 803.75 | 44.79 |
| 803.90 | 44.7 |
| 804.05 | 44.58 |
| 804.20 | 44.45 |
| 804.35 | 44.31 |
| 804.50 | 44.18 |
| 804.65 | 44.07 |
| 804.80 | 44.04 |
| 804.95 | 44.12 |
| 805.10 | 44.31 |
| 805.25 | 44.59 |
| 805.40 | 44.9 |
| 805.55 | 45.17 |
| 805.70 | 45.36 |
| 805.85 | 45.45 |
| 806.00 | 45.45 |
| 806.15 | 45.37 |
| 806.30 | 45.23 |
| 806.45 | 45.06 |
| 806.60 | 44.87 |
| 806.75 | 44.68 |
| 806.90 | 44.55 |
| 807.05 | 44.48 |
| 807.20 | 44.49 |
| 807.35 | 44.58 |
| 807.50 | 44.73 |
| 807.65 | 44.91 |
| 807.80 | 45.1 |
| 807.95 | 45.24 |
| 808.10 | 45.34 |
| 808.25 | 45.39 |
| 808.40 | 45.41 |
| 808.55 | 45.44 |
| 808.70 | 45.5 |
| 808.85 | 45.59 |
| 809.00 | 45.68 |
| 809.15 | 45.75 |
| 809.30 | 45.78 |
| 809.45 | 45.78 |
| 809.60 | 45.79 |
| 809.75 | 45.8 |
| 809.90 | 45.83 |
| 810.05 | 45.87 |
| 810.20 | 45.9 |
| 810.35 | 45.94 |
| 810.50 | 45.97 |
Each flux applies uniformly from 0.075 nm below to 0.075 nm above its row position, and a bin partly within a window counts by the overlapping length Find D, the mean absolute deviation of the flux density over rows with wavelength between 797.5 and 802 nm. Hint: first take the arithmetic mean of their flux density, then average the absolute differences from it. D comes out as 0.48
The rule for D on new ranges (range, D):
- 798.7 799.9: 0.02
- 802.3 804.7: 0.29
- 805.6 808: 0.31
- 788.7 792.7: 0.41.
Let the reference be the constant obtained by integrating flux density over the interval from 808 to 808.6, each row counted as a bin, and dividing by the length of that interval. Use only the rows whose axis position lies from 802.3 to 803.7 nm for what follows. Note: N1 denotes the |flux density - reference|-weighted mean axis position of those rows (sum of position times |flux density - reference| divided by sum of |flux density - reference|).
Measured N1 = 802.87 nm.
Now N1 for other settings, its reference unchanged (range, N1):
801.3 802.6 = 801.93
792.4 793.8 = 793.08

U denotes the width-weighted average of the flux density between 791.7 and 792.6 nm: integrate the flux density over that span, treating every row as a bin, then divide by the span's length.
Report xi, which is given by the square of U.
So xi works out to 1597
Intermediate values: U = 40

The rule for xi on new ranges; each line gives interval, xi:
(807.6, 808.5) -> 2047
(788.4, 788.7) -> 1593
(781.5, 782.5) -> 1480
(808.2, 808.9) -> 2067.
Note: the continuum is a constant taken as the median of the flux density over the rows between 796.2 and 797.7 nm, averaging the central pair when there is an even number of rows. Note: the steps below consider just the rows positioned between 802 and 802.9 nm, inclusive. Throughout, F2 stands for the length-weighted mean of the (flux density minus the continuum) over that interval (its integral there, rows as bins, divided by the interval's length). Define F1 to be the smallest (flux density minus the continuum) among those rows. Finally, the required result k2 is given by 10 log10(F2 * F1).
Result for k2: 1.8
